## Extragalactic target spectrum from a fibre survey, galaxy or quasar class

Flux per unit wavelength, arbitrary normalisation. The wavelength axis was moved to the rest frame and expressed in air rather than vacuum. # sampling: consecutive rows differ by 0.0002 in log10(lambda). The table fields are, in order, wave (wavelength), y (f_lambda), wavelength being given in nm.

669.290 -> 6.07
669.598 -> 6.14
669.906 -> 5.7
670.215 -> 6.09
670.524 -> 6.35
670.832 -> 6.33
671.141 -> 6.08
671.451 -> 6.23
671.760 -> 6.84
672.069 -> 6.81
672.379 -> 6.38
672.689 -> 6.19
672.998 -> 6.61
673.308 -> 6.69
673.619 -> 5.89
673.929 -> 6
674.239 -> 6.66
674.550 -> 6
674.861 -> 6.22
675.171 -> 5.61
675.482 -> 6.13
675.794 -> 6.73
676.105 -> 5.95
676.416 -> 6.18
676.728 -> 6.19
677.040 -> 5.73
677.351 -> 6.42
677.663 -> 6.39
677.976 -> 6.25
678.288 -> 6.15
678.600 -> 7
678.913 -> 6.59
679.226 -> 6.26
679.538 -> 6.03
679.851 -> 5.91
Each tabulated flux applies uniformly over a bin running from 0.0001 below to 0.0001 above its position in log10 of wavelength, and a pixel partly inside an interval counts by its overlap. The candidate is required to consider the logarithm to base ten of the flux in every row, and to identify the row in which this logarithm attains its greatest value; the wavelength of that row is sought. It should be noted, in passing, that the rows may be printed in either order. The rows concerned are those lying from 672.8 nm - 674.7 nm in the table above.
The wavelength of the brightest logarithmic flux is 673.308 nm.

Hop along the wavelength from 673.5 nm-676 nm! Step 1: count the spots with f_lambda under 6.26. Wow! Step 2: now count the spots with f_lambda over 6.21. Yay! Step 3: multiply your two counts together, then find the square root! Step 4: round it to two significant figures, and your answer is 4.2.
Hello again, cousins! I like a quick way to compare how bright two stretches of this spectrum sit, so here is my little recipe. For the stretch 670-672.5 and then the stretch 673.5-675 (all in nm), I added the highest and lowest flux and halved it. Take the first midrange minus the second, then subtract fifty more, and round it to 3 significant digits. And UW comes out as -49.8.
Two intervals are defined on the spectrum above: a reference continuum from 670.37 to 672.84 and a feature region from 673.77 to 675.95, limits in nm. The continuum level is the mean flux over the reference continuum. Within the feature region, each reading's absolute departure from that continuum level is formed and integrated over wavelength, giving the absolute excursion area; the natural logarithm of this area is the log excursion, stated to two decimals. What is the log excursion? -0.20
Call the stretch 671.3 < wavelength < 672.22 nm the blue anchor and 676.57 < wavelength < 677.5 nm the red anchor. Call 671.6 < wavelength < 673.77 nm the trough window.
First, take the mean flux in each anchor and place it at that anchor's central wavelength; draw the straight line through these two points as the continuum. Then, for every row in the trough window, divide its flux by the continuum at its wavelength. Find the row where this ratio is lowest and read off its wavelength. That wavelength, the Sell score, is 673.619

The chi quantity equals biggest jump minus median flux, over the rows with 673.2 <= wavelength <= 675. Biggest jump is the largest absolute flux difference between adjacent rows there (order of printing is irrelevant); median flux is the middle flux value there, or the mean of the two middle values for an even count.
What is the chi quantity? -5.31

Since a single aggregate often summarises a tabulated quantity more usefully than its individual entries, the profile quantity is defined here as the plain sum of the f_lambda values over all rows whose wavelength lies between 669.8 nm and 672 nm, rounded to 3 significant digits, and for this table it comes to 43.6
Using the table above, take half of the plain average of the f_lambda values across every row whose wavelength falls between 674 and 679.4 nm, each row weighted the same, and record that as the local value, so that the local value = 3.13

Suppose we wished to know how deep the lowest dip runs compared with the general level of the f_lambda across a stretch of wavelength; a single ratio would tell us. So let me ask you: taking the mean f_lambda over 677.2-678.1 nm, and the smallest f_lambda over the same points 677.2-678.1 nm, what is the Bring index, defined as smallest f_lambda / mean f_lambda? 0.984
